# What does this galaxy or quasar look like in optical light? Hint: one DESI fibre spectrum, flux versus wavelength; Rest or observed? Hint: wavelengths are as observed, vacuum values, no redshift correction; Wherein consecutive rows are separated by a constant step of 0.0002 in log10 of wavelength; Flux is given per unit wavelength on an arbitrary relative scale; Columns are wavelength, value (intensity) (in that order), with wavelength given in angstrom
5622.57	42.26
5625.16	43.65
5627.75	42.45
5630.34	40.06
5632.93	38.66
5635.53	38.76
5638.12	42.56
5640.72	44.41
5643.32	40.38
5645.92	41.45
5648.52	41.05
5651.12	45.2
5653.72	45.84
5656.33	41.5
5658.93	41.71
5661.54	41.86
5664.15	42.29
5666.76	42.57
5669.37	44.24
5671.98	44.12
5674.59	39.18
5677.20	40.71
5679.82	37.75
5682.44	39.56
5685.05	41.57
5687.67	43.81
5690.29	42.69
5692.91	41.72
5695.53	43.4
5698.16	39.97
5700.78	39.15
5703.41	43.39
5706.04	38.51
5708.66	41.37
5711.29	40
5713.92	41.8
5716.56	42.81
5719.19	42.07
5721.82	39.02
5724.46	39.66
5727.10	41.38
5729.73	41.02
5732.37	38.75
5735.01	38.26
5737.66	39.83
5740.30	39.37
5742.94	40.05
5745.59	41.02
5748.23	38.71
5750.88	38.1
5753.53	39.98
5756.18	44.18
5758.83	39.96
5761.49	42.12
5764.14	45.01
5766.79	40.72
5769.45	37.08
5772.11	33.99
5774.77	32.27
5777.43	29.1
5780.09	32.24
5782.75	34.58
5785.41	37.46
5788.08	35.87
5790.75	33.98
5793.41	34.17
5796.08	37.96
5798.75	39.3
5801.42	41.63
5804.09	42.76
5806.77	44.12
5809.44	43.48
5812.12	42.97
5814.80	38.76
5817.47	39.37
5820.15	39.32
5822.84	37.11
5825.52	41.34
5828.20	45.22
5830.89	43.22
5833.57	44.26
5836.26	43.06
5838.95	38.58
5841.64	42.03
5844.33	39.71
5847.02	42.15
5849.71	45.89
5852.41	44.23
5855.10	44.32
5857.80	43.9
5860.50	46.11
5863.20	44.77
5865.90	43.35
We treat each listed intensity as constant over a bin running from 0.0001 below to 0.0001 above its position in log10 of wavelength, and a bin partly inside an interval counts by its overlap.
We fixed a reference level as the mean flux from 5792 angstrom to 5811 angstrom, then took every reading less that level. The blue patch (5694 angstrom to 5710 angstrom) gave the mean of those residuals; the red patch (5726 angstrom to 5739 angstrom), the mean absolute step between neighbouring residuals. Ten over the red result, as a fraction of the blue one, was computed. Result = 18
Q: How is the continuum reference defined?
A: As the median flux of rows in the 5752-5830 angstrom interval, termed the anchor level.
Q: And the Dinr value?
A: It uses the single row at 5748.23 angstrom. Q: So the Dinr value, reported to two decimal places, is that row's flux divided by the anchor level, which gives 0.98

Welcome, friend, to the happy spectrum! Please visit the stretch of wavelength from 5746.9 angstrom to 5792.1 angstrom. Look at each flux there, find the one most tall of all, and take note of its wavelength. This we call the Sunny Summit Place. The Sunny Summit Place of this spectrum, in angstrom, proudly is 5764.14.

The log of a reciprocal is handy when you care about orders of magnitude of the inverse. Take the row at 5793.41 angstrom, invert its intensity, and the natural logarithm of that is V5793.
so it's -3.531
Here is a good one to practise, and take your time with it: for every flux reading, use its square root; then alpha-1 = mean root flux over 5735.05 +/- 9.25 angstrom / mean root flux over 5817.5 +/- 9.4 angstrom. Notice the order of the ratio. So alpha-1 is 0.99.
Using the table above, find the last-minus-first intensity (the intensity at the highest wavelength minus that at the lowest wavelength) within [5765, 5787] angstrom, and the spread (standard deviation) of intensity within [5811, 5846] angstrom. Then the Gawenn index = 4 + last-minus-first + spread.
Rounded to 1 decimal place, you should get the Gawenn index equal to 3.2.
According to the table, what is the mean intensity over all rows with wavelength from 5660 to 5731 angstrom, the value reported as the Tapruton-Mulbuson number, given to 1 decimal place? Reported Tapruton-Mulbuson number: 41.3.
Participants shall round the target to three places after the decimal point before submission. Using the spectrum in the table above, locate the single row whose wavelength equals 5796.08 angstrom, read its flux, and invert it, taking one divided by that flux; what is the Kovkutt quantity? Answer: 0.026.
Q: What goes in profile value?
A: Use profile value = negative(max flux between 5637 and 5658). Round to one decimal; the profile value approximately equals -45.8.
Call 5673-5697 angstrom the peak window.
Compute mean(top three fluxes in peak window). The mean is 43.3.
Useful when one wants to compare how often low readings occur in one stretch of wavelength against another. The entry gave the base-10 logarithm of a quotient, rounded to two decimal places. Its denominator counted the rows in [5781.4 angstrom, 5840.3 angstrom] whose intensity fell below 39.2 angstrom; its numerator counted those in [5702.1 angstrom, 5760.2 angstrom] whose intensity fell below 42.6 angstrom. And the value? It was 0.32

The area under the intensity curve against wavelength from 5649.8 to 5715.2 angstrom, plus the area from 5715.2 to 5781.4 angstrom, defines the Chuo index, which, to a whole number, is 5317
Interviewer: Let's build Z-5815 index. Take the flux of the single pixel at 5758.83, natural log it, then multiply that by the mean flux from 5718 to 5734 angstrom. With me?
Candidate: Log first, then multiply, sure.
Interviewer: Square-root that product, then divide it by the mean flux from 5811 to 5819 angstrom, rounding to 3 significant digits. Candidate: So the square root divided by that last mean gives 0.302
